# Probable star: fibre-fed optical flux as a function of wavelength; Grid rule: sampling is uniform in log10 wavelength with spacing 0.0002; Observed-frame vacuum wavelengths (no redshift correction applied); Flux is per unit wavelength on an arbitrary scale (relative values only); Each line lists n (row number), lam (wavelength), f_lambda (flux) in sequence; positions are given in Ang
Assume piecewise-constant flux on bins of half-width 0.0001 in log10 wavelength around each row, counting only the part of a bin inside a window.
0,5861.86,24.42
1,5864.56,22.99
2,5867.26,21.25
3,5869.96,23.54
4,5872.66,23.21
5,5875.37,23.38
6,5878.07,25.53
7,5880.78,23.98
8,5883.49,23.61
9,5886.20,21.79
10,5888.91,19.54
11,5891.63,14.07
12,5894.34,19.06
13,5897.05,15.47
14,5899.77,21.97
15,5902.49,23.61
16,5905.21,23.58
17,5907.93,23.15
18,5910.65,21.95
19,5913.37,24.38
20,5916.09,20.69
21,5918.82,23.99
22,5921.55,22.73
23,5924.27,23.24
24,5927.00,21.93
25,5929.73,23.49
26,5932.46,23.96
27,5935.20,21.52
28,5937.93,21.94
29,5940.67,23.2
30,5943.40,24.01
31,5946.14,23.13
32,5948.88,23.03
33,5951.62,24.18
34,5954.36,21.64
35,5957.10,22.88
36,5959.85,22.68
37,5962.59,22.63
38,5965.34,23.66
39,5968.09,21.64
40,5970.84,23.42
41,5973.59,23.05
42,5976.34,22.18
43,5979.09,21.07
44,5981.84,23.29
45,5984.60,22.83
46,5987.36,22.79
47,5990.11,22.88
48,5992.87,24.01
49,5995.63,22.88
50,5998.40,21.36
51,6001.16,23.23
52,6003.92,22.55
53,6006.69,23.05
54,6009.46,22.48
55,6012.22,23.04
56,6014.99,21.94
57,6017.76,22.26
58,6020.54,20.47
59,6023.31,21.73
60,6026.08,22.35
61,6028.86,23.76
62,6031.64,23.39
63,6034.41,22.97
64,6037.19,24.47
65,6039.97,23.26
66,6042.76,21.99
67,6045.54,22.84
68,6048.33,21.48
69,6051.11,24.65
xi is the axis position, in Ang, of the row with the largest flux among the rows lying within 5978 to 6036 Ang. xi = 5992.87 Ang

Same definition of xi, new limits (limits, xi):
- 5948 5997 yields 5951.62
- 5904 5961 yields 5913.37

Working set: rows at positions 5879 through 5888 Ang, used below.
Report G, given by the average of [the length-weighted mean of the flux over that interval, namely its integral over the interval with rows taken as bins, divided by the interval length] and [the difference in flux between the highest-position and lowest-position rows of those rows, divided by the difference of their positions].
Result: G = 11.33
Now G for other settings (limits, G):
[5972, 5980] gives 10.92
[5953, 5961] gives 11.29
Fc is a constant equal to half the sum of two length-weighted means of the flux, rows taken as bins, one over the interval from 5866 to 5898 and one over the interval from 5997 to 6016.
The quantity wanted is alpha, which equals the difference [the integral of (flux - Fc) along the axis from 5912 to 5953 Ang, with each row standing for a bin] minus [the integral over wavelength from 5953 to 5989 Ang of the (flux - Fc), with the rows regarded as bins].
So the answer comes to 21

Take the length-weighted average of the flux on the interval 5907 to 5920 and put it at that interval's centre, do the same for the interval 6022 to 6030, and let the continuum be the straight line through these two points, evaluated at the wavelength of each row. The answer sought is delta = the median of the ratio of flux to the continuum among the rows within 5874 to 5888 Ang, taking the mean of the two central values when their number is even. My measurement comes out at 1.032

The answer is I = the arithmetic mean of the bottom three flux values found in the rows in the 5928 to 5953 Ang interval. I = 22.2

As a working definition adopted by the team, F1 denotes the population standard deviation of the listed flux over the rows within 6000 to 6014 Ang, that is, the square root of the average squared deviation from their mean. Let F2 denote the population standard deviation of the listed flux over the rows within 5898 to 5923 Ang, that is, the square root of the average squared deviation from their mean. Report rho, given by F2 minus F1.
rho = 0.8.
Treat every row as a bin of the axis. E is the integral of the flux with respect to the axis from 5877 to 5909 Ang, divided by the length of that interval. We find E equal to 21.2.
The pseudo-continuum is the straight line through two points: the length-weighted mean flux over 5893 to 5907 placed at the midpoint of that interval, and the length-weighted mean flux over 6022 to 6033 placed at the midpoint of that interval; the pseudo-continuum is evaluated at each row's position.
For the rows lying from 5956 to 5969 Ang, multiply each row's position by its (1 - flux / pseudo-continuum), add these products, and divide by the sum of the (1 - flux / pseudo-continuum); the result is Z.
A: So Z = 5961.4 Ang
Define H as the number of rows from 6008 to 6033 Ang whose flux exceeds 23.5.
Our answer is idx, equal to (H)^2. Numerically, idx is 1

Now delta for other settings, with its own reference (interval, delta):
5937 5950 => 1.017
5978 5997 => 1.010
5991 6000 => 1.010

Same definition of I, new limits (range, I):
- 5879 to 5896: 17.6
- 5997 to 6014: 22.1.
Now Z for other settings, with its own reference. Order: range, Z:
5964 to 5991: 5975.7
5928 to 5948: 5937.8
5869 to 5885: 5876.9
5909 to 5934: 5922.3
